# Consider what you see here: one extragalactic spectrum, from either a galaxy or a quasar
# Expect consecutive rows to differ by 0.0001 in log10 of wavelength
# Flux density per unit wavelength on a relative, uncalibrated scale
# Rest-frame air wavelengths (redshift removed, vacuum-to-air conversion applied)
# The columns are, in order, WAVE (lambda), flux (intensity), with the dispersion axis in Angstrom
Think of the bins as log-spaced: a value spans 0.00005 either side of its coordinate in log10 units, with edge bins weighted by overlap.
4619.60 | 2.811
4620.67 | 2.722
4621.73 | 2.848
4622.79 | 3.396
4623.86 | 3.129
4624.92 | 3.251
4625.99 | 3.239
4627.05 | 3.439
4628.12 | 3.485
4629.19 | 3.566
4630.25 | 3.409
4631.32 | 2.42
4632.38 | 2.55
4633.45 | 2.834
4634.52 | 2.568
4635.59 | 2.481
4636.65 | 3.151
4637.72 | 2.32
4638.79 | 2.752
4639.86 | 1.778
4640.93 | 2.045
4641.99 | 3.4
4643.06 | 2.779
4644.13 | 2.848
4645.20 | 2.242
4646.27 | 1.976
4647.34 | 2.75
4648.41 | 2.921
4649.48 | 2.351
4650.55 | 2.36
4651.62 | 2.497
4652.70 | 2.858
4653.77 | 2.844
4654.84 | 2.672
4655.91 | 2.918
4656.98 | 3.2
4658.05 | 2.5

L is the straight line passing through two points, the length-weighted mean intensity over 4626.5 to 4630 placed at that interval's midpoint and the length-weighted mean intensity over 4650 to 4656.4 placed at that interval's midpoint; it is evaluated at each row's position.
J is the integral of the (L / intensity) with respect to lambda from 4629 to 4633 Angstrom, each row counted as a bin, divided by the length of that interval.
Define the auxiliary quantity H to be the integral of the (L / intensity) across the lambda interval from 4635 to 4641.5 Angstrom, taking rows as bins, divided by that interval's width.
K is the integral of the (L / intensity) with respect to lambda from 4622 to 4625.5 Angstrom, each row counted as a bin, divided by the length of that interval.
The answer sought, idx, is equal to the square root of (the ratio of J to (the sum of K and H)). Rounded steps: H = 1.35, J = 1.19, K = 1.13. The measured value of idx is 0.69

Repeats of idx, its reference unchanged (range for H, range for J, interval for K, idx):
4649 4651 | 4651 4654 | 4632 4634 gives 0.64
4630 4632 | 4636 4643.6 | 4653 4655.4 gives 0.76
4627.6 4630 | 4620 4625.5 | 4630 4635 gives 0.73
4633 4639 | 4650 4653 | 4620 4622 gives 0.65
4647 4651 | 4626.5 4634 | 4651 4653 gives 0.73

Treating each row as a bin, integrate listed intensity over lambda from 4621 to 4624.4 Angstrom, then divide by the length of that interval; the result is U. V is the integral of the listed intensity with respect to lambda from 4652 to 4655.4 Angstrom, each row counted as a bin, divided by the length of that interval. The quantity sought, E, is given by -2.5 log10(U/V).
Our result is -0.12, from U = 3.11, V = 2.78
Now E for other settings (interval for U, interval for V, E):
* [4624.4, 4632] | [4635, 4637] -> -0.17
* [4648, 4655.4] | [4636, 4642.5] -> -0.03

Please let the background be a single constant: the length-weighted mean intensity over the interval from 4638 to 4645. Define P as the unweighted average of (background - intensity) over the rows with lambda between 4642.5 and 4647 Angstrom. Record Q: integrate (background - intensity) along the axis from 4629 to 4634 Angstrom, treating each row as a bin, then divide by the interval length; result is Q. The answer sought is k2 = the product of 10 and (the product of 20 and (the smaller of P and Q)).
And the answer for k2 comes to -68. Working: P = 0.11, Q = -0.34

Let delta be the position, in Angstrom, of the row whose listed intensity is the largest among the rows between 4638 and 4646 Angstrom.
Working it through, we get 4641.99 Angstrom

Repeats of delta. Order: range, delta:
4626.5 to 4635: 4629.19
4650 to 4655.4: 4652.70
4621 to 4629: 4628.12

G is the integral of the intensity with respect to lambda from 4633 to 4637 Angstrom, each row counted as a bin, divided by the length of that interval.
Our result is 2.7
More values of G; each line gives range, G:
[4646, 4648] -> 2.4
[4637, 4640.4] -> 2.3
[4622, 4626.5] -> 3.2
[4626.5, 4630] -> 3.5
